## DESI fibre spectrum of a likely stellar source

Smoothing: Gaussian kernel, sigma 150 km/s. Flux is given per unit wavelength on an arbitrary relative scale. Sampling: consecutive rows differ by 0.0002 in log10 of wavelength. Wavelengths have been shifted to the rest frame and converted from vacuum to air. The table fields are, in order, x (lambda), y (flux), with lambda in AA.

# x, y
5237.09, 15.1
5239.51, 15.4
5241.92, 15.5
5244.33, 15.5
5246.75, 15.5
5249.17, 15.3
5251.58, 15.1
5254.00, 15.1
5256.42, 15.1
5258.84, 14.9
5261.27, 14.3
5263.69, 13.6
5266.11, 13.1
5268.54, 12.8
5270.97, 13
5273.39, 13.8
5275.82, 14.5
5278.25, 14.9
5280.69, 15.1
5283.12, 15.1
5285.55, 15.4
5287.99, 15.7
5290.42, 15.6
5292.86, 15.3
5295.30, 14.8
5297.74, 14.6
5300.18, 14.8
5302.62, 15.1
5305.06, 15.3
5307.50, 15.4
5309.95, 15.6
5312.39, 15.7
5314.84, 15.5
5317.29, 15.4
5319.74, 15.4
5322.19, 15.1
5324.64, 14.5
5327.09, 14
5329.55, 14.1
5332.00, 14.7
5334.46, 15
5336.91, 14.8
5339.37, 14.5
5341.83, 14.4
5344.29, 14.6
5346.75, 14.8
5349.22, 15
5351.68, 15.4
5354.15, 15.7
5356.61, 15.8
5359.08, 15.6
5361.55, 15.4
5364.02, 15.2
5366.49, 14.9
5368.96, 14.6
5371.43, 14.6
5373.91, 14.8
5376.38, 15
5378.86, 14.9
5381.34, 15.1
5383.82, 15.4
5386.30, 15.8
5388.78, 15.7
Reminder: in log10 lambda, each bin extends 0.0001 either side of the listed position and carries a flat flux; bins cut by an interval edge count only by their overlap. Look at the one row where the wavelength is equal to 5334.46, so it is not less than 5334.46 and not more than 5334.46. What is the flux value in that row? 15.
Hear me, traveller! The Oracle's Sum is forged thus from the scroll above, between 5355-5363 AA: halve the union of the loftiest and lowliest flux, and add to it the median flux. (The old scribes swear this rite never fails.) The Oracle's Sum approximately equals 31.2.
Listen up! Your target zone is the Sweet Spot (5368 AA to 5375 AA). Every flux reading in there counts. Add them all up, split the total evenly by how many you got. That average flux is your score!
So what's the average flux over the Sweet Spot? 14.7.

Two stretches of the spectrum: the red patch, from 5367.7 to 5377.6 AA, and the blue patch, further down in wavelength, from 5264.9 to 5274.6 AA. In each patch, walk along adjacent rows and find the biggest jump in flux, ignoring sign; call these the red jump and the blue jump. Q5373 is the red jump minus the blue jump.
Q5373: -0.60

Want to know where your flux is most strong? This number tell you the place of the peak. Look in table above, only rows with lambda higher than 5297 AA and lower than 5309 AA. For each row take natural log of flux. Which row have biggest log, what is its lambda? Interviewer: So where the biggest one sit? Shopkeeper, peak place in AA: 5307.50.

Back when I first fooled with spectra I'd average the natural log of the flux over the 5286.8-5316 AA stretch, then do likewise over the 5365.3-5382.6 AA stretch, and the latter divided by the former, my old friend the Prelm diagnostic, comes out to 0.99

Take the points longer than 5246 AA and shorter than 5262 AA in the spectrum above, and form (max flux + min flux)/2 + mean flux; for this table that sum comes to 29.9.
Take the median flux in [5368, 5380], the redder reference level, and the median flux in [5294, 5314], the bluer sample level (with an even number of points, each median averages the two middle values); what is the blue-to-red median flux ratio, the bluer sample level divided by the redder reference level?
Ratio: 1.027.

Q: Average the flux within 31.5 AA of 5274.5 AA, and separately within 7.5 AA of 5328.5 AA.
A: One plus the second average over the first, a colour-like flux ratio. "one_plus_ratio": 1.99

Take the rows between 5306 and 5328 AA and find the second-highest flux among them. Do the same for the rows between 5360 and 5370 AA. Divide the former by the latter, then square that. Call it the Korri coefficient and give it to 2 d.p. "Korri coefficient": 1.05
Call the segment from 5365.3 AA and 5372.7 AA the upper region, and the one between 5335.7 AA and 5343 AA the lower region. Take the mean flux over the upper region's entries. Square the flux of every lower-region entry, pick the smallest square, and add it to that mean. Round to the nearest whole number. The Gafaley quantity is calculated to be 222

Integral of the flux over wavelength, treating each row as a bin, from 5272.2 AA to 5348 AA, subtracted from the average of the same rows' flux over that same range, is -1118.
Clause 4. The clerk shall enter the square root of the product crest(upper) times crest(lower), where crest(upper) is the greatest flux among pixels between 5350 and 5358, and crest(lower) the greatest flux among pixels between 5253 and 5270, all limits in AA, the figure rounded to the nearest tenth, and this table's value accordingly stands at 15.4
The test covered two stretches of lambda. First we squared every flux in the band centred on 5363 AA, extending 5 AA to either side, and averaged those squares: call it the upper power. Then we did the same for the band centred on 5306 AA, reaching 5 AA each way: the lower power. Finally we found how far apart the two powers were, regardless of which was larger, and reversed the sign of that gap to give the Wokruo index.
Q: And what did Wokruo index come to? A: -2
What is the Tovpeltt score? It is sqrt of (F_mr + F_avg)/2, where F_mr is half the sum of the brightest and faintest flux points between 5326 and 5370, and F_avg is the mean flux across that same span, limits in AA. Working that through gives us 3.86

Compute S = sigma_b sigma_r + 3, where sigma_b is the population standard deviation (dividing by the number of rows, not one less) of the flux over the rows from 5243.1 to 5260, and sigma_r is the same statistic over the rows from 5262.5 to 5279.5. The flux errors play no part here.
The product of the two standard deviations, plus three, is 3.15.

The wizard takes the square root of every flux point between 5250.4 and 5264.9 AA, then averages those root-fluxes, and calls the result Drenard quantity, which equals 3.83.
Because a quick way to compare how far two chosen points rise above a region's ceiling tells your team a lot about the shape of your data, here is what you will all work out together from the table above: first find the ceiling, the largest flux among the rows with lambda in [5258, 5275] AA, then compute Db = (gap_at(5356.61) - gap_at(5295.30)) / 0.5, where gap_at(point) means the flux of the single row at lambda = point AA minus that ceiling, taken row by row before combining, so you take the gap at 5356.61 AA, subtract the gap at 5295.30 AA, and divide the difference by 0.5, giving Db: 2.0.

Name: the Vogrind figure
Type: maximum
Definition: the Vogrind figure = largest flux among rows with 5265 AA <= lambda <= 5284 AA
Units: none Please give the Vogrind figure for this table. 15.1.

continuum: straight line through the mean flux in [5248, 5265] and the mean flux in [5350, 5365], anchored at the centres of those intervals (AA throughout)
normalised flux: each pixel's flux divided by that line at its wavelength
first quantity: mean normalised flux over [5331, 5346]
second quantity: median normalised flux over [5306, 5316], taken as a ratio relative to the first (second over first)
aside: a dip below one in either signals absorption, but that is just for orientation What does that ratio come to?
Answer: 1.07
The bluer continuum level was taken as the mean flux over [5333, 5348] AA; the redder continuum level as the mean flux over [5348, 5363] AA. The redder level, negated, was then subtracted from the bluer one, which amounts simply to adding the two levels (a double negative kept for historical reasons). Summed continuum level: 30.2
